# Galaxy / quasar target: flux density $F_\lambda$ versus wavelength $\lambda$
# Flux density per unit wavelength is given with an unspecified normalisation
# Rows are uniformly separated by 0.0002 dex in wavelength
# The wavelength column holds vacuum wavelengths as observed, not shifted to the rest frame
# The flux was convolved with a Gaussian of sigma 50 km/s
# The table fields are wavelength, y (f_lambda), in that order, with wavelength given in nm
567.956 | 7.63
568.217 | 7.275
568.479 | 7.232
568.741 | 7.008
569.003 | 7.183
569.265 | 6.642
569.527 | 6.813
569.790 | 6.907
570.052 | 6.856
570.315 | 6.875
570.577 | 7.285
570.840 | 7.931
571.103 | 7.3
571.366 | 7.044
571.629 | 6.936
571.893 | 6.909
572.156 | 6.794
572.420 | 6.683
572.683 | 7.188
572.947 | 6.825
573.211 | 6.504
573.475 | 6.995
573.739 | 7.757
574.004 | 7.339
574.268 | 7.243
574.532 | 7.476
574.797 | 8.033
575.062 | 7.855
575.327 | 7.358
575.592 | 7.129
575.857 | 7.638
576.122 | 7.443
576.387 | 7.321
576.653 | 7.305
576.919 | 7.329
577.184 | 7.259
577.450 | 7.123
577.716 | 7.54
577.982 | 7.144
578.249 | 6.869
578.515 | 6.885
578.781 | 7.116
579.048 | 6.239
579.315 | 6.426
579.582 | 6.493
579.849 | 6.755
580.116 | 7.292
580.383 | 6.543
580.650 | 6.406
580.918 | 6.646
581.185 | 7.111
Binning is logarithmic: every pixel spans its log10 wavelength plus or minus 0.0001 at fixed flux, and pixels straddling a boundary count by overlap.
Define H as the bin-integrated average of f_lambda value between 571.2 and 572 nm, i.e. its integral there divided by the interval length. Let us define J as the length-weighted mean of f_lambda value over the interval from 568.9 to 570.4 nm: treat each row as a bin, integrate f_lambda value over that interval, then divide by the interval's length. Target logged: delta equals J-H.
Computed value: -0.10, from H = 6.98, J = 6.87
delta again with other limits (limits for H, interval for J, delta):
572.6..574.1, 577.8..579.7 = -0.33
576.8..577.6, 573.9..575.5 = 0.30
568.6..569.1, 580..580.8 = -0.36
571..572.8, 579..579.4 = -0.64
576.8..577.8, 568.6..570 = -0.40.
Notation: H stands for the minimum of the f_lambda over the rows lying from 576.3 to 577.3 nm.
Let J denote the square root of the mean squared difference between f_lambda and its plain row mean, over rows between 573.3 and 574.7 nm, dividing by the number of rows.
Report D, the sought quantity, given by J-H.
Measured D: -7.01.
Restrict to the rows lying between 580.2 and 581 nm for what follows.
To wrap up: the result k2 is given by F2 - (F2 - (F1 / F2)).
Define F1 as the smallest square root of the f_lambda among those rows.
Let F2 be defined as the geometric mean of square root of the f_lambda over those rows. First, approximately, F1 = 2.53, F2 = 2.56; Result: 0.990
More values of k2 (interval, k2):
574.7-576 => 0.969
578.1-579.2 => 0.960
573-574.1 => 0.955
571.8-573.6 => 0.975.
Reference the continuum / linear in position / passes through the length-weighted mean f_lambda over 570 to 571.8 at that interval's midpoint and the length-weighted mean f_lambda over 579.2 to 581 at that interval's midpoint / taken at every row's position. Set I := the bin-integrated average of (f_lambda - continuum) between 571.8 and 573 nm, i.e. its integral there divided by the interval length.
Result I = -0.2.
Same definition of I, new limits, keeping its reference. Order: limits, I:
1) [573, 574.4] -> 0.1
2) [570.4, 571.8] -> 0.1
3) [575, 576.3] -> 0.5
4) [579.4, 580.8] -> 0.0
